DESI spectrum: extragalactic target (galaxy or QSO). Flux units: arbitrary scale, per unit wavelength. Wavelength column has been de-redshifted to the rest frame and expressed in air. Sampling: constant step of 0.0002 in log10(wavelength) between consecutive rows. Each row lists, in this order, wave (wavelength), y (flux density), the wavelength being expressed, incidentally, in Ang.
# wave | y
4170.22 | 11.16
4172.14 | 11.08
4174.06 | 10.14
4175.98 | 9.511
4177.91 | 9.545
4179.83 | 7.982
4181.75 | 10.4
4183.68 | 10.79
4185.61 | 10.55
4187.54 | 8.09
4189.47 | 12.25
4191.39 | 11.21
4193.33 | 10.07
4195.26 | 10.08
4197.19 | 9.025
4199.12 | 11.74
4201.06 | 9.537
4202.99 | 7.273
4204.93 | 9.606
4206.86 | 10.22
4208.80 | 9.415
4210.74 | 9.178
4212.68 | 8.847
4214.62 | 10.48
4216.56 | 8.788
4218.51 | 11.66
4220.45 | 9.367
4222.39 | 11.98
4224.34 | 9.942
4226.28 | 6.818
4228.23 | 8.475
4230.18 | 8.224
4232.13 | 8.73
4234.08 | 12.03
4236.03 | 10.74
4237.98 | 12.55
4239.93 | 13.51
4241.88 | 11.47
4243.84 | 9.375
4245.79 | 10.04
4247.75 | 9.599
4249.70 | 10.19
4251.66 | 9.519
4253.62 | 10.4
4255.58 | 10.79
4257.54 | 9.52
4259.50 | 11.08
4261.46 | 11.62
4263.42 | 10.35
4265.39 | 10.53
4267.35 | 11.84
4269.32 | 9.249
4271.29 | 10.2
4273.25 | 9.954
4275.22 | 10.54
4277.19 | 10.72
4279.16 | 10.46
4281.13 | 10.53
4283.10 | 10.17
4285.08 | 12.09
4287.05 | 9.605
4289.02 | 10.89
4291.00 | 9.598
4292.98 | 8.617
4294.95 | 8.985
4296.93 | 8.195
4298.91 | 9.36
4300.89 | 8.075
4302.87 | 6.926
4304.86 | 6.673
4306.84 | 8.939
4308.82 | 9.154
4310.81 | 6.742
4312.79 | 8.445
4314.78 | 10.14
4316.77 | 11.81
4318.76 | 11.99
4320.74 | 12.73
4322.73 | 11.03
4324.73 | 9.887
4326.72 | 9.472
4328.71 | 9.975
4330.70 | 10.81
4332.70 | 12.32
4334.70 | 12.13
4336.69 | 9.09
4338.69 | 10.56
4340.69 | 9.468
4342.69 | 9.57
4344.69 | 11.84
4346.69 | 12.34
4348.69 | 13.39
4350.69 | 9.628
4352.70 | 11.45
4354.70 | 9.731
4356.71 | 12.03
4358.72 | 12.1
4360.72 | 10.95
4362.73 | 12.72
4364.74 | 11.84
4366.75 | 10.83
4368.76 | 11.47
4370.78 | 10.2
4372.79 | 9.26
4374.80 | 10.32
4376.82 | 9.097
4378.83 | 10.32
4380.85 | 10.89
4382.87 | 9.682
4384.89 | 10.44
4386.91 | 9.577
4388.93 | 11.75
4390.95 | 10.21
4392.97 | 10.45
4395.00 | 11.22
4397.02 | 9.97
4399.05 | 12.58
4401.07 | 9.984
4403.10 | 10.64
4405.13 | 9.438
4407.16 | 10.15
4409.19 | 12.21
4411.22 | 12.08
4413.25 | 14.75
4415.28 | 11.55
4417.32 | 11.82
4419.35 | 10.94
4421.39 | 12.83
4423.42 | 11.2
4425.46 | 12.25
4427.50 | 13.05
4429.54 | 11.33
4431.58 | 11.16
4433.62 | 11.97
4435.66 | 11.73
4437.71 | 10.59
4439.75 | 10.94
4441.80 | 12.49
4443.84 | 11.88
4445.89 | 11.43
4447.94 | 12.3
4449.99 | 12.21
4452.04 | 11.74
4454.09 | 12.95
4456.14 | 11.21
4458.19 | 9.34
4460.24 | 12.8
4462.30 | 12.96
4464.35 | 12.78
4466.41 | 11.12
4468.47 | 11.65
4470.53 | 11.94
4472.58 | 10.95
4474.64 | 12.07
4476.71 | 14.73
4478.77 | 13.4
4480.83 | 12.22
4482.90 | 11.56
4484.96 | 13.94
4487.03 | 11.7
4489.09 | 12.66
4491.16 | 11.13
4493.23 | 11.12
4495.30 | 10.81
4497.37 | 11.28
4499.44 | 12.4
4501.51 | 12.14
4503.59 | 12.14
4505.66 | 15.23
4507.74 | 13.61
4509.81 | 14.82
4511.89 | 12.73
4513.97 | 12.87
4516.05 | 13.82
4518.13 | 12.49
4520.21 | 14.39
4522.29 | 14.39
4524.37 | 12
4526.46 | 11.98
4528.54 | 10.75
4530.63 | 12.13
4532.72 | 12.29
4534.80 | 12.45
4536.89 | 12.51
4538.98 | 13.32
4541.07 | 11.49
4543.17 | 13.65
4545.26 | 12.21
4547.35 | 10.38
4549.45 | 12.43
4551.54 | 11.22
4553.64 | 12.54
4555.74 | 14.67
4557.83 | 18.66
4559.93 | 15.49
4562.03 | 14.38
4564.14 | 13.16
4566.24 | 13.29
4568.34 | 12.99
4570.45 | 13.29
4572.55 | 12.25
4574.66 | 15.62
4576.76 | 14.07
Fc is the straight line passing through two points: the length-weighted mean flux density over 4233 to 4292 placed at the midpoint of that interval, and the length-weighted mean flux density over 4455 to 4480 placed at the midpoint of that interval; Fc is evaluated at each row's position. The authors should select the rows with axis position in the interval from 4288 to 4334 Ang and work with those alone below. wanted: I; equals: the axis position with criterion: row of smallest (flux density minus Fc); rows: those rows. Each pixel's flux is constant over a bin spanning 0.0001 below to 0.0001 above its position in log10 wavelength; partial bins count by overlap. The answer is 4304.86 Ang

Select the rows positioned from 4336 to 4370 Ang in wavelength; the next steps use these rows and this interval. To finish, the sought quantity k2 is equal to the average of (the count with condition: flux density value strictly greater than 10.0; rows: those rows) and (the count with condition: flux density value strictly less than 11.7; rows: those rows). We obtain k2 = 11.0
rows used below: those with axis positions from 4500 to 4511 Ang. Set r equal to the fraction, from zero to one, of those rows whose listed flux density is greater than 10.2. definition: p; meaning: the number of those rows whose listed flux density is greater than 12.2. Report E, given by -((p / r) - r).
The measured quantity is -2.0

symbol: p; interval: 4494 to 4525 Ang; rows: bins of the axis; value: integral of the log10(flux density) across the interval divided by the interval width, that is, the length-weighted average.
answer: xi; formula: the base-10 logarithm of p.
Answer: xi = 0.05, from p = 1.11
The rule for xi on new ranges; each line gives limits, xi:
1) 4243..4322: 0.00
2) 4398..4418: 0.02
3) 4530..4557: 0.04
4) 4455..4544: 0.04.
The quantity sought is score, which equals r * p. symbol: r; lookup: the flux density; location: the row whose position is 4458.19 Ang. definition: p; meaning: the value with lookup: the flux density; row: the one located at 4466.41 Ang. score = 104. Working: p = 11.12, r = 9.34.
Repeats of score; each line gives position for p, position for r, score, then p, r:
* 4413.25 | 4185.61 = 156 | 14.75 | 10.55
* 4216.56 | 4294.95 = 79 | 8.788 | 8.985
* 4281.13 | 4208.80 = 99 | 10.53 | 9.415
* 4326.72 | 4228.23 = 80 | 9.472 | 8.475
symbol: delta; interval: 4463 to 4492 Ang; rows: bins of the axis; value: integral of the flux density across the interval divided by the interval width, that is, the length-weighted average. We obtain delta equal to 12.3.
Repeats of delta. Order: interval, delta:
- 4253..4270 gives 10.6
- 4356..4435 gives 11.2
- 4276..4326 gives 9.7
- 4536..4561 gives 13.2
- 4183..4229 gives 9.8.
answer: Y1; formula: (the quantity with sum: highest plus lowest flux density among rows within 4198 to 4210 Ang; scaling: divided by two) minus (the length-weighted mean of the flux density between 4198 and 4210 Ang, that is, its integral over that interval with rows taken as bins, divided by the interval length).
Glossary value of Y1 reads -0.11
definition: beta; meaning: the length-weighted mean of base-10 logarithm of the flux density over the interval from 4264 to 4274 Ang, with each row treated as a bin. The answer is 1.01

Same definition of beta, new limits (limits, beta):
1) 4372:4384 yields 1.00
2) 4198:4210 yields 0.98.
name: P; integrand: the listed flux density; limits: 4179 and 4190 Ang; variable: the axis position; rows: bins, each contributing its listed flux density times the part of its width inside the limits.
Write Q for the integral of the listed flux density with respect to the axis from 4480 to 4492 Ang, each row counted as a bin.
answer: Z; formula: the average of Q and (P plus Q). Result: 201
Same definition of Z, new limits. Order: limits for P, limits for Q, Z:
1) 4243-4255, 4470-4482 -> 210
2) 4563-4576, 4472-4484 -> 238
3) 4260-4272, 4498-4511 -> 237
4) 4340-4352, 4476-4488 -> 221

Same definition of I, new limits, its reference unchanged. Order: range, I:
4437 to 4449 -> 4437.71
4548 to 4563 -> 4551.54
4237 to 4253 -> 4243.84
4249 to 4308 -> 4304.86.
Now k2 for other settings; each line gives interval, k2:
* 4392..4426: 12.0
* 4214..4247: 11.0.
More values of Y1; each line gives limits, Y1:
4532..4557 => 0.03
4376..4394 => 0.14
